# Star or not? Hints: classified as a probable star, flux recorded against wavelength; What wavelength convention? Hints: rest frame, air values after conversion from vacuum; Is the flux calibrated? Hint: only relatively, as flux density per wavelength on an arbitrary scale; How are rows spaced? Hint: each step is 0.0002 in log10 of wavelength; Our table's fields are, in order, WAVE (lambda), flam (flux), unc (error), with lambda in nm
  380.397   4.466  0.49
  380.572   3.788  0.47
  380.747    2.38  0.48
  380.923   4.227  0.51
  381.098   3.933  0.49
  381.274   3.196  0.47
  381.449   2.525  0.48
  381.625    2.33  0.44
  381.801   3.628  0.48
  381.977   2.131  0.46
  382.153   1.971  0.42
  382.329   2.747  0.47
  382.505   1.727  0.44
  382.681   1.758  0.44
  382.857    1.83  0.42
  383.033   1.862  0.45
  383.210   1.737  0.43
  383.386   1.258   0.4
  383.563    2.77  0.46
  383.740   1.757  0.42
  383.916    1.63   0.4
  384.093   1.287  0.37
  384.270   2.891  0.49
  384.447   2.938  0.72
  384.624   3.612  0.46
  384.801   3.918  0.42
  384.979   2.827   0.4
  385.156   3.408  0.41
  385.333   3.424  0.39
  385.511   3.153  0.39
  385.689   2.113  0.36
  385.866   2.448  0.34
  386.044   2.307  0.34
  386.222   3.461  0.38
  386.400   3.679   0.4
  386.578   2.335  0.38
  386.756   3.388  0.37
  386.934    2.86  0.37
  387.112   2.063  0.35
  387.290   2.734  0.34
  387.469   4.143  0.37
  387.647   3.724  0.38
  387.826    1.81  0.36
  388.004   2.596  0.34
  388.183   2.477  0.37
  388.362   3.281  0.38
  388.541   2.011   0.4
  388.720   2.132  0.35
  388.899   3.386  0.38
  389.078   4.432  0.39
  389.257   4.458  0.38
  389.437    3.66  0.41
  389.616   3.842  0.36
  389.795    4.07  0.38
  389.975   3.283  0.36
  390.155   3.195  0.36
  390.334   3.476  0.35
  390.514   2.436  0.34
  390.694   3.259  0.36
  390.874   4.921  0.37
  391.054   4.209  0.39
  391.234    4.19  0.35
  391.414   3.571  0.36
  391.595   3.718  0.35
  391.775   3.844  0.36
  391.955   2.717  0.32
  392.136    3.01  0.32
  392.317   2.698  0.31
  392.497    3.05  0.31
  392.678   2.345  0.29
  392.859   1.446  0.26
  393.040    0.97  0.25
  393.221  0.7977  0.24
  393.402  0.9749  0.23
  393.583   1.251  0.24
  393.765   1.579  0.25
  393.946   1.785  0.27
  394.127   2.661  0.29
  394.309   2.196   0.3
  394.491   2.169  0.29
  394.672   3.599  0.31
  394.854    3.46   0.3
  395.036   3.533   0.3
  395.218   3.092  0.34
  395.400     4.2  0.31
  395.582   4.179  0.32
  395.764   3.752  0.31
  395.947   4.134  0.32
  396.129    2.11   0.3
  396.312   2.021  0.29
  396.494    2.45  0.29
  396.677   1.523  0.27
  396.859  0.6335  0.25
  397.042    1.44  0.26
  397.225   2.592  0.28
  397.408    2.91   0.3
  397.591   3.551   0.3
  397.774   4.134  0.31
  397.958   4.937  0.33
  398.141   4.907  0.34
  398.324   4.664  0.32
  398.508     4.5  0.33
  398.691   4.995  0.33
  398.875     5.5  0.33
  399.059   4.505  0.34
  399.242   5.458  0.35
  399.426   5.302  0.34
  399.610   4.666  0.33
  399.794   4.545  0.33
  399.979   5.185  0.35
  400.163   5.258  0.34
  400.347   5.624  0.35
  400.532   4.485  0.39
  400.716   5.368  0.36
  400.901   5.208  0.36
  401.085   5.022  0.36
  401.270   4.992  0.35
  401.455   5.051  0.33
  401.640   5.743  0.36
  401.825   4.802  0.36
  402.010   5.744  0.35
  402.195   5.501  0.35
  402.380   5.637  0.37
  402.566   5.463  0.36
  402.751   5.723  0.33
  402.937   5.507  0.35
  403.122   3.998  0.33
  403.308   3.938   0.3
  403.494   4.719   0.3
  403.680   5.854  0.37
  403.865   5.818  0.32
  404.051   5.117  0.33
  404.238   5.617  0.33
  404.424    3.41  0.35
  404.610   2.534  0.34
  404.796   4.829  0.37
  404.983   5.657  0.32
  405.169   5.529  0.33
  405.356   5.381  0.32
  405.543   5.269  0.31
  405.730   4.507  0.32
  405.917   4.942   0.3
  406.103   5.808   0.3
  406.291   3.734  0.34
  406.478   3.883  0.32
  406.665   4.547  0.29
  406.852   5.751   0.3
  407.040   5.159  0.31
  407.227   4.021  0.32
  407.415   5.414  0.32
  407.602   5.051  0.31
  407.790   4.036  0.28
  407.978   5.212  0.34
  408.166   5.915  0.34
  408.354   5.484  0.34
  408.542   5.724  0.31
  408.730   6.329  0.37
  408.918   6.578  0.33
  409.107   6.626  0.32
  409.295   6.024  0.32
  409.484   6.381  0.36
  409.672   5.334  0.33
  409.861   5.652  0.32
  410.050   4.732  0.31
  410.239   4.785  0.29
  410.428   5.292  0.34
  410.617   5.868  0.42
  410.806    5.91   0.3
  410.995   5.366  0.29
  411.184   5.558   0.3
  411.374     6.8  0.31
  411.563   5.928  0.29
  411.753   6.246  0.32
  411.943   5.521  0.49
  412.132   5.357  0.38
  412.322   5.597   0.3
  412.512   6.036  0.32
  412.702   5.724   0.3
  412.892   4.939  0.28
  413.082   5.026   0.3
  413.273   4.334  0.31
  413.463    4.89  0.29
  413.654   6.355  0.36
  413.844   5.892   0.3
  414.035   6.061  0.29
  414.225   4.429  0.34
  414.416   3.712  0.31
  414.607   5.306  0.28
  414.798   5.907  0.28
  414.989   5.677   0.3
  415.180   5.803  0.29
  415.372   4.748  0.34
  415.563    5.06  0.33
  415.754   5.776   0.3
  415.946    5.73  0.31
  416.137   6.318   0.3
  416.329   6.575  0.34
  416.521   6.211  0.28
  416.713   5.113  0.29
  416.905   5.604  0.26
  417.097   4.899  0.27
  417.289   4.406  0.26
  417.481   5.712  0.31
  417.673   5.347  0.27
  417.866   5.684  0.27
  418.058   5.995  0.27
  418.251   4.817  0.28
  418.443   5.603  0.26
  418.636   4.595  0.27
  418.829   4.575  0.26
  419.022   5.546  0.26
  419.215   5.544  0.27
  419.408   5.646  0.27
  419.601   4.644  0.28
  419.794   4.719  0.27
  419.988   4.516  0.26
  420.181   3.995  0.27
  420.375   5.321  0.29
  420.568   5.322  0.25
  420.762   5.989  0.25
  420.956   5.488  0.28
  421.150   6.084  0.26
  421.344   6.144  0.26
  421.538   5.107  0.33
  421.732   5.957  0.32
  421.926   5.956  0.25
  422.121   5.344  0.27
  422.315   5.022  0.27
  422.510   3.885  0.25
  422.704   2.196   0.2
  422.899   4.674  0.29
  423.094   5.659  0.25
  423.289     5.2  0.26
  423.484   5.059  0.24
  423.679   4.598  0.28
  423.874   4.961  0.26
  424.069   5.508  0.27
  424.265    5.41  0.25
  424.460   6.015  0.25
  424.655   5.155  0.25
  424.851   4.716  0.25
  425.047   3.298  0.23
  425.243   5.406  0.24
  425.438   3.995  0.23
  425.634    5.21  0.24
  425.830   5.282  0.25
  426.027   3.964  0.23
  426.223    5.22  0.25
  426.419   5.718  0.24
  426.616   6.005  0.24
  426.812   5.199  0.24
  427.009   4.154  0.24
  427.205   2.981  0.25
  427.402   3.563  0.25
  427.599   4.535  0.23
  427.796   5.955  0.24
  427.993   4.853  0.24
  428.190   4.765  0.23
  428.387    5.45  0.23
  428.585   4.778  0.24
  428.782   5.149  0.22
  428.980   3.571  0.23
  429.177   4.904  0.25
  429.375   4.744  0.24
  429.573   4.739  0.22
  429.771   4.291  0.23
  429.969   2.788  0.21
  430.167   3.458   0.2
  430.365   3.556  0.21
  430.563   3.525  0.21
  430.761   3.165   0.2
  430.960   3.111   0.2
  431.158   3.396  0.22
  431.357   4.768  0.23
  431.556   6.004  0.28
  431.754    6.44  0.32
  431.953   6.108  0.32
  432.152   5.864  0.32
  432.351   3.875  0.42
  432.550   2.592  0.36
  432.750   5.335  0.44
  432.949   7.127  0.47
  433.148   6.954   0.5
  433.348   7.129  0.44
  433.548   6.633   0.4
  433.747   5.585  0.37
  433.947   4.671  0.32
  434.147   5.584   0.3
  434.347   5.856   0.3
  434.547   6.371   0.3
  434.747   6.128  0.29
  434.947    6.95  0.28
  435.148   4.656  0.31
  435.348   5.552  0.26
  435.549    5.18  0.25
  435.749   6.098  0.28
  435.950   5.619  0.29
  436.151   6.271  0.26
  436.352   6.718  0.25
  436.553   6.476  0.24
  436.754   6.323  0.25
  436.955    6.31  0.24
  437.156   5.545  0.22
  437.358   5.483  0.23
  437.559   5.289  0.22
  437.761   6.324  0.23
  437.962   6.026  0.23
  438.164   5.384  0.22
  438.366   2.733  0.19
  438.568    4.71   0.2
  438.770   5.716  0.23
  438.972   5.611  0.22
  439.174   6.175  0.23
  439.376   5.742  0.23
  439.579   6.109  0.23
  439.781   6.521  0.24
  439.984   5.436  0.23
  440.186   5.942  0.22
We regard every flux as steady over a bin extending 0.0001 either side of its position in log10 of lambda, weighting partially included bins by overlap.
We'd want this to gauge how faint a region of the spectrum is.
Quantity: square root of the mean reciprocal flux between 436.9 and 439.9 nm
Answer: 0.43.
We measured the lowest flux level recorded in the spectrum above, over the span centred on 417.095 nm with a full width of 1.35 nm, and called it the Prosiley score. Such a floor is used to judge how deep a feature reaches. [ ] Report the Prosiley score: 4.406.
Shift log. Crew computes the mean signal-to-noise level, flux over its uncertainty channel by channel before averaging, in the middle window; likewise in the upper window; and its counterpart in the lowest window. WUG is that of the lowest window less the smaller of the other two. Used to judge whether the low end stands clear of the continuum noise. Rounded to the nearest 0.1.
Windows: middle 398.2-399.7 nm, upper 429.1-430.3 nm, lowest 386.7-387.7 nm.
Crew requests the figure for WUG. -6.2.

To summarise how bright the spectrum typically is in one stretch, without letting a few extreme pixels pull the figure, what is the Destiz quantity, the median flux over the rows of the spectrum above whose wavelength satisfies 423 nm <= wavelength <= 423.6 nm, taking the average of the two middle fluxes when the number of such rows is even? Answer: 5.2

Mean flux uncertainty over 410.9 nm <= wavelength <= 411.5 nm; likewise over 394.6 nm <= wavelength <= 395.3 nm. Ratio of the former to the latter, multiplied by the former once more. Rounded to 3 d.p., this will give 0.288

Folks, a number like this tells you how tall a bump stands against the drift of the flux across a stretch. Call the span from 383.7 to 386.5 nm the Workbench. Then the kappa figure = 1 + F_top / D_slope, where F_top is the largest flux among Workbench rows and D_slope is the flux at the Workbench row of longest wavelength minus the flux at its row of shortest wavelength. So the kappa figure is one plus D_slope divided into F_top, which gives 3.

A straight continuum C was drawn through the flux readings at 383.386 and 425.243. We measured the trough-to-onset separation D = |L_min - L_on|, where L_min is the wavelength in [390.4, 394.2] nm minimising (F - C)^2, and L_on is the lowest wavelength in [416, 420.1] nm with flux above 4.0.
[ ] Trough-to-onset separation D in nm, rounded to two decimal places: 23.46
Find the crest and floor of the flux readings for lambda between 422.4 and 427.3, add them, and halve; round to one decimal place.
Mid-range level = 4.1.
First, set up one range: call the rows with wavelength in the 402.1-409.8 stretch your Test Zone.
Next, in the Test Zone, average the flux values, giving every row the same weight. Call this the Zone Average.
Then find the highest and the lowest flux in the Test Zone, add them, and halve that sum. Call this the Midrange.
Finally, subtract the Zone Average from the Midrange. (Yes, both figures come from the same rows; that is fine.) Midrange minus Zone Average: -0.6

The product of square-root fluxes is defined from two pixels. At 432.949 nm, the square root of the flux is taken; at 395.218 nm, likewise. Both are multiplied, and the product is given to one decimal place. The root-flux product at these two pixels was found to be 4.7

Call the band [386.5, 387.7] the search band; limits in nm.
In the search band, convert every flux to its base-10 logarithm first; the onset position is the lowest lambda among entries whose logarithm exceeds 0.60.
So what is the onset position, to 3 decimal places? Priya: 387.469 nm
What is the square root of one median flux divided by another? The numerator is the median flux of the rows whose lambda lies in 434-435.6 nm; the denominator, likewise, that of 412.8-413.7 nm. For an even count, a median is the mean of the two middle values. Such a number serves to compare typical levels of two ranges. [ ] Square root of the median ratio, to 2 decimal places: 1.08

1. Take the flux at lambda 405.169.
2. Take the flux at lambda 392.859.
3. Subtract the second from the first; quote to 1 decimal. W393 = 4.1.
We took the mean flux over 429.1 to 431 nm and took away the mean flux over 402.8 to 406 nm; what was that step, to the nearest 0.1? -1.0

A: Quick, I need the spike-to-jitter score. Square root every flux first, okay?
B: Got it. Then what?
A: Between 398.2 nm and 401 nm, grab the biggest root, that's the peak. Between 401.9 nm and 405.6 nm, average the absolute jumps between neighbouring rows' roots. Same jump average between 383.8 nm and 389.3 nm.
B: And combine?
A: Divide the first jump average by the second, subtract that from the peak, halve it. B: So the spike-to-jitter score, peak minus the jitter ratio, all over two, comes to 0.83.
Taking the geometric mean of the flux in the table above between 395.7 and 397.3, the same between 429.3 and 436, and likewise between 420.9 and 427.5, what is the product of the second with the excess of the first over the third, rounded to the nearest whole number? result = -14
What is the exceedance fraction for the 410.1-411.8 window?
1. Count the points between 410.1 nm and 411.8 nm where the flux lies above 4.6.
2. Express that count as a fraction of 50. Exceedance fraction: 0.18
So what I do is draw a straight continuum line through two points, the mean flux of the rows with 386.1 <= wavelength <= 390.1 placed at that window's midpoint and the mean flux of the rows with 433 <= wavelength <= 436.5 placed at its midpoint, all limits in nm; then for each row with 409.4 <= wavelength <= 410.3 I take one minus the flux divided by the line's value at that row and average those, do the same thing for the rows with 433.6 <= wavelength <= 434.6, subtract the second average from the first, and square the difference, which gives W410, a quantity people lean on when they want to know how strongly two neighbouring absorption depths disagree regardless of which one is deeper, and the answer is 0.07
